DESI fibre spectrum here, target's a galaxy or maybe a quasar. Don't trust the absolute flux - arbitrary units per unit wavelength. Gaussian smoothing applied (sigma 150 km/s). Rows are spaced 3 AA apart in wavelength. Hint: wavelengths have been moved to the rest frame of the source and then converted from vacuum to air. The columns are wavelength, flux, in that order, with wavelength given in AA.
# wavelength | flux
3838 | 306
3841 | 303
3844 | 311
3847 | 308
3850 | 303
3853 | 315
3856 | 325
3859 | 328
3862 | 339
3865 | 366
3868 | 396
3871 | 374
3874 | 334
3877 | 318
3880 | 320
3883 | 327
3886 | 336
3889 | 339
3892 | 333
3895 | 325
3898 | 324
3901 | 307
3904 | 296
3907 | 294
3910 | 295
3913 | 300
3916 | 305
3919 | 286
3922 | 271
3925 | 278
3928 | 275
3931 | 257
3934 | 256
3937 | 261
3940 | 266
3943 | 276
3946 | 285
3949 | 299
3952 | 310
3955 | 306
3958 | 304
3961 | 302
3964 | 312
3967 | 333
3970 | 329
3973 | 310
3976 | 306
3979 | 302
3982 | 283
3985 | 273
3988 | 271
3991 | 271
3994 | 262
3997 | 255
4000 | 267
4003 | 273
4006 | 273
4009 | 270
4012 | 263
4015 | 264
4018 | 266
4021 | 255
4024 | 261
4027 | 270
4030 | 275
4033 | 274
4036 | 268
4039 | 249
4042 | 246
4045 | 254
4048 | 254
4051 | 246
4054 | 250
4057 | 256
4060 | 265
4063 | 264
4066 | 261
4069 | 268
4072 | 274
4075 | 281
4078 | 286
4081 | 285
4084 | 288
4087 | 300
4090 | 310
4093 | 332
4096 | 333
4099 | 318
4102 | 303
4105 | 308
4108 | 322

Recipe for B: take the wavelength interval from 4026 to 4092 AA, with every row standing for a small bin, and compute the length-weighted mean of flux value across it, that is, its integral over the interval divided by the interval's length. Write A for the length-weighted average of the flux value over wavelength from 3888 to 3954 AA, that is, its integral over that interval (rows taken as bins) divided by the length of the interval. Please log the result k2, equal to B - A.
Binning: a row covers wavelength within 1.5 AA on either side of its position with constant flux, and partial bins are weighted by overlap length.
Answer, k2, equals -23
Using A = 292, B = 270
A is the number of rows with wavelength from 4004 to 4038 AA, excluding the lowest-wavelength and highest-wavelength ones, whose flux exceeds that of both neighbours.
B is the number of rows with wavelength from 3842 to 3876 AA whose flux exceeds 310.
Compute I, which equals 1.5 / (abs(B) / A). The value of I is 0.3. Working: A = 2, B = 9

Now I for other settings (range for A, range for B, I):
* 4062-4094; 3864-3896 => 0.1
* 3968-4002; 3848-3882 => 0.0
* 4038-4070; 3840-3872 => 0.2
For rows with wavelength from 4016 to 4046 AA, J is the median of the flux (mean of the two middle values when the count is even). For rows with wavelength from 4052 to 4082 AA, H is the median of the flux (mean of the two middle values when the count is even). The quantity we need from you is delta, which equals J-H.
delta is -3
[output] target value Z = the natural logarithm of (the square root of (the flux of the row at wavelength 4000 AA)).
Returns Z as 2.79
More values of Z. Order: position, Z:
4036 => 2.80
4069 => 2.80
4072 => 2.81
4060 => 2.79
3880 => 2.88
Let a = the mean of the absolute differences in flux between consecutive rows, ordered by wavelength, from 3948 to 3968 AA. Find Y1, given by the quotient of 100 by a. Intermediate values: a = 8.3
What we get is 12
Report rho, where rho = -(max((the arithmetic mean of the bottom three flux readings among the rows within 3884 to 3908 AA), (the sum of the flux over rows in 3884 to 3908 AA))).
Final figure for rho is -2554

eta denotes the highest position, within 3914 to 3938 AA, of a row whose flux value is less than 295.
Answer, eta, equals 3937 AA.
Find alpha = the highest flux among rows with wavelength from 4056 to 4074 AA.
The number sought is 274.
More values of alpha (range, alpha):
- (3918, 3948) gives 286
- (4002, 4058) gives 275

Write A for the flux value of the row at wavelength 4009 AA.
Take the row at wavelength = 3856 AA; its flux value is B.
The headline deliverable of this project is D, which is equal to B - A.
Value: 55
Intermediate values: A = 270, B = 325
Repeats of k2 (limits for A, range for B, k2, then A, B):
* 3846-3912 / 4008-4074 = -66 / 327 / 262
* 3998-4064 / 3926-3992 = 28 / 262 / 290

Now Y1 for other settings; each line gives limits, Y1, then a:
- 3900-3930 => 13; 7.6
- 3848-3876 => 5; 19.4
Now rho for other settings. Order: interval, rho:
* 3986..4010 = -2142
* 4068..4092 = -2292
